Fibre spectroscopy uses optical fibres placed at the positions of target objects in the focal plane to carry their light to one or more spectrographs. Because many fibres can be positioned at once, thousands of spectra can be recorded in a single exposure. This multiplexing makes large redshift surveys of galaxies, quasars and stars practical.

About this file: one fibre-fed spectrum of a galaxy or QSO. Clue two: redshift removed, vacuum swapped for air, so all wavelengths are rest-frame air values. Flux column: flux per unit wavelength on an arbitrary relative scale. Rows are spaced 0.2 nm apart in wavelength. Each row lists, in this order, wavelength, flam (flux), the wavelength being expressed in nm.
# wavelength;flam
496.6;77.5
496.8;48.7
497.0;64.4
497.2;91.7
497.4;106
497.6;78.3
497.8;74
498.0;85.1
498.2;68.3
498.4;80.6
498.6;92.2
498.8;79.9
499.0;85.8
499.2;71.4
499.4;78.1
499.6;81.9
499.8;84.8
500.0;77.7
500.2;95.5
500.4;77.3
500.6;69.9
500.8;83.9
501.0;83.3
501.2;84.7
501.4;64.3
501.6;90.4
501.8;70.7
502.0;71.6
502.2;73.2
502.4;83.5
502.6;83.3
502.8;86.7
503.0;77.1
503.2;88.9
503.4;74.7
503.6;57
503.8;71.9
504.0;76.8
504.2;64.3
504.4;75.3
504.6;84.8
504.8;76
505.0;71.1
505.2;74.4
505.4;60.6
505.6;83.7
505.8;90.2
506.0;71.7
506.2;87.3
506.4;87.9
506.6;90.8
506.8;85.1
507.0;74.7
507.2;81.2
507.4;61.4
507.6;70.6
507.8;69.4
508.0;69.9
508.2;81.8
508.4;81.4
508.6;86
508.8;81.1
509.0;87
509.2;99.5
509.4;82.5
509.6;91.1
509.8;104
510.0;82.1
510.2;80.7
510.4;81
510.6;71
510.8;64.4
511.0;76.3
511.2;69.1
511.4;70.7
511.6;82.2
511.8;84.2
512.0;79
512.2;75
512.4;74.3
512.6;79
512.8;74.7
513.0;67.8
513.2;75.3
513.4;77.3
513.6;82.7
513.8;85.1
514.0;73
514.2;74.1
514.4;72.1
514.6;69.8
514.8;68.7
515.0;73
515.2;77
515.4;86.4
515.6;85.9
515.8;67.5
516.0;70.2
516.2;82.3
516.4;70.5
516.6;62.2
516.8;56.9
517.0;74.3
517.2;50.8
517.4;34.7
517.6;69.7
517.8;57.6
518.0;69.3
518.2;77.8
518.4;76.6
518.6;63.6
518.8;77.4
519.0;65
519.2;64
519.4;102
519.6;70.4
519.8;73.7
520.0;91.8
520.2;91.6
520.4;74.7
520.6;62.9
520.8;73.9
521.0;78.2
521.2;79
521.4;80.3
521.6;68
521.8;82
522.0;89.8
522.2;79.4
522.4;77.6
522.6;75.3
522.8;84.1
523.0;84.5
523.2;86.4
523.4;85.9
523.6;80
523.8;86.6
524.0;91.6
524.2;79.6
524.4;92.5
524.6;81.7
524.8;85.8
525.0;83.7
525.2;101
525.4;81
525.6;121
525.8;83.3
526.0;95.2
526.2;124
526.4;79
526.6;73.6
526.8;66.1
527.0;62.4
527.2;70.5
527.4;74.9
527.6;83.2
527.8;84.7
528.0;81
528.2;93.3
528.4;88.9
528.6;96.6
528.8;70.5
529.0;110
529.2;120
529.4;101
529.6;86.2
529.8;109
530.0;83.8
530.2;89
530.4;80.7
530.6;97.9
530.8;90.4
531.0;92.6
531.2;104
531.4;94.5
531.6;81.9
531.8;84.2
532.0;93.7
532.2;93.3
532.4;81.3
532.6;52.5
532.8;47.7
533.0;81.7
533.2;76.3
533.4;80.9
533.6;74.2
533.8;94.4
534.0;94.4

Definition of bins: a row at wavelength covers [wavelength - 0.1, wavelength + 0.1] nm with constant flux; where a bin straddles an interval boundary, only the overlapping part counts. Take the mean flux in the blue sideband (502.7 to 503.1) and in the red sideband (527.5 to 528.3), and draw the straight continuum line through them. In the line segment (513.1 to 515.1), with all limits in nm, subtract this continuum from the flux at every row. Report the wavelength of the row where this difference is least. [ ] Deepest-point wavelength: 514.8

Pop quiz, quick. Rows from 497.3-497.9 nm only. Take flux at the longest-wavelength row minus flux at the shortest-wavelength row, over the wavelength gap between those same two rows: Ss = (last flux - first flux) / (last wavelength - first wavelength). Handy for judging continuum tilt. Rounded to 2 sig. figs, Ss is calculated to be -80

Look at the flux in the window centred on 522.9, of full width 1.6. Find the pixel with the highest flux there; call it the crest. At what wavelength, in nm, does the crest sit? 523.2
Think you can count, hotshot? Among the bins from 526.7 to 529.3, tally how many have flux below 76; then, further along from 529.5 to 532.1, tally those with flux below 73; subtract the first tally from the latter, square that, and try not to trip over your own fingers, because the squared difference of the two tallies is 25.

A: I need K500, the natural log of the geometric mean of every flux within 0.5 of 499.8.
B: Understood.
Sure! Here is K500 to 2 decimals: 4.42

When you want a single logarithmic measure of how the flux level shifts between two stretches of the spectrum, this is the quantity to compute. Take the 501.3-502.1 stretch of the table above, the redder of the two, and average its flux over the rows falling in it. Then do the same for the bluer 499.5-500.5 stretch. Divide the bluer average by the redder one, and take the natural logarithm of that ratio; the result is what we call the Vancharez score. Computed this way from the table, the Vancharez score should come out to 0.12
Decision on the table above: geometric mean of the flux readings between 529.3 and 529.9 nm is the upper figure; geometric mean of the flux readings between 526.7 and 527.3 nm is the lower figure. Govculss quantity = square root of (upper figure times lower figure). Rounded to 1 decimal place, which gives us 80.7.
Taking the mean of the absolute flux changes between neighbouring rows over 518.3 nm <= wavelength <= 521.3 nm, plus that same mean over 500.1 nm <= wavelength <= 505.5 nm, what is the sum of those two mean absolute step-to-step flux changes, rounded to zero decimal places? 23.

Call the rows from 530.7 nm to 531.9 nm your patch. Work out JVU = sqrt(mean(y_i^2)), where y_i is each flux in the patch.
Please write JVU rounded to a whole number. 92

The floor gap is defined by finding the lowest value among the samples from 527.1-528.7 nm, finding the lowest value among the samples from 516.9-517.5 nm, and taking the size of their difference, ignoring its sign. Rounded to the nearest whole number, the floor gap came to 36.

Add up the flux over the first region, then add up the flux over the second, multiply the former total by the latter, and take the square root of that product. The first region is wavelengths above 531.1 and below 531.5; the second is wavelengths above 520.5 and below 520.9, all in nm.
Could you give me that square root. 165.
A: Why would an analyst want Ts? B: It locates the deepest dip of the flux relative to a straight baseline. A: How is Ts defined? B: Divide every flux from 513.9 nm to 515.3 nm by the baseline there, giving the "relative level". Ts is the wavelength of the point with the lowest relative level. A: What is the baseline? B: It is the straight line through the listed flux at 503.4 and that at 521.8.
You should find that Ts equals 514.8 nm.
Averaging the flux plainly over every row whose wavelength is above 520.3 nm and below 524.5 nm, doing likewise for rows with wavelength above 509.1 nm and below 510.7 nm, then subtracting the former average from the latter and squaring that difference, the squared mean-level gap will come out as 35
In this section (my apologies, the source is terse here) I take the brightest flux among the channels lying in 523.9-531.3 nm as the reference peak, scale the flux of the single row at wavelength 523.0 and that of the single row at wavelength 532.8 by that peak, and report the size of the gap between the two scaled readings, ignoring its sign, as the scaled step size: 0.30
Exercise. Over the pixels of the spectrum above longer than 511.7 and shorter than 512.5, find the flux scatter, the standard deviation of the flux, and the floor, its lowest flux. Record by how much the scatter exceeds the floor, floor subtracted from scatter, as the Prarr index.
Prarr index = -70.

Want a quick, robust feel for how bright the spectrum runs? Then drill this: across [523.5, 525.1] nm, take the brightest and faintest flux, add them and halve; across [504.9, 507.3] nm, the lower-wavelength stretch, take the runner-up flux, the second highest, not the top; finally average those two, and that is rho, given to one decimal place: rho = 88.1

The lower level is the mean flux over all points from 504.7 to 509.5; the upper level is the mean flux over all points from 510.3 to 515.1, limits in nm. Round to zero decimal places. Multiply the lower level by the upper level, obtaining 5953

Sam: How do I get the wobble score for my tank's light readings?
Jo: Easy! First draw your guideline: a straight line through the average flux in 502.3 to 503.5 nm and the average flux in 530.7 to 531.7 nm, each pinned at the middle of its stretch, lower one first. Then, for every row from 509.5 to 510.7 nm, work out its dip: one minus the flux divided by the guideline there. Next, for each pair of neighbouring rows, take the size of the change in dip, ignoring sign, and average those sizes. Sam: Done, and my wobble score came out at 0.11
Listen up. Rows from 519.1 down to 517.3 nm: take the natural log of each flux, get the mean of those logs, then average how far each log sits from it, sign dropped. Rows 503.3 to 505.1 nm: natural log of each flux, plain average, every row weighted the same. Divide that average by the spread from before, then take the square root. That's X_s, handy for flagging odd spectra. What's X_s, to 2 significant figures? 5.1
